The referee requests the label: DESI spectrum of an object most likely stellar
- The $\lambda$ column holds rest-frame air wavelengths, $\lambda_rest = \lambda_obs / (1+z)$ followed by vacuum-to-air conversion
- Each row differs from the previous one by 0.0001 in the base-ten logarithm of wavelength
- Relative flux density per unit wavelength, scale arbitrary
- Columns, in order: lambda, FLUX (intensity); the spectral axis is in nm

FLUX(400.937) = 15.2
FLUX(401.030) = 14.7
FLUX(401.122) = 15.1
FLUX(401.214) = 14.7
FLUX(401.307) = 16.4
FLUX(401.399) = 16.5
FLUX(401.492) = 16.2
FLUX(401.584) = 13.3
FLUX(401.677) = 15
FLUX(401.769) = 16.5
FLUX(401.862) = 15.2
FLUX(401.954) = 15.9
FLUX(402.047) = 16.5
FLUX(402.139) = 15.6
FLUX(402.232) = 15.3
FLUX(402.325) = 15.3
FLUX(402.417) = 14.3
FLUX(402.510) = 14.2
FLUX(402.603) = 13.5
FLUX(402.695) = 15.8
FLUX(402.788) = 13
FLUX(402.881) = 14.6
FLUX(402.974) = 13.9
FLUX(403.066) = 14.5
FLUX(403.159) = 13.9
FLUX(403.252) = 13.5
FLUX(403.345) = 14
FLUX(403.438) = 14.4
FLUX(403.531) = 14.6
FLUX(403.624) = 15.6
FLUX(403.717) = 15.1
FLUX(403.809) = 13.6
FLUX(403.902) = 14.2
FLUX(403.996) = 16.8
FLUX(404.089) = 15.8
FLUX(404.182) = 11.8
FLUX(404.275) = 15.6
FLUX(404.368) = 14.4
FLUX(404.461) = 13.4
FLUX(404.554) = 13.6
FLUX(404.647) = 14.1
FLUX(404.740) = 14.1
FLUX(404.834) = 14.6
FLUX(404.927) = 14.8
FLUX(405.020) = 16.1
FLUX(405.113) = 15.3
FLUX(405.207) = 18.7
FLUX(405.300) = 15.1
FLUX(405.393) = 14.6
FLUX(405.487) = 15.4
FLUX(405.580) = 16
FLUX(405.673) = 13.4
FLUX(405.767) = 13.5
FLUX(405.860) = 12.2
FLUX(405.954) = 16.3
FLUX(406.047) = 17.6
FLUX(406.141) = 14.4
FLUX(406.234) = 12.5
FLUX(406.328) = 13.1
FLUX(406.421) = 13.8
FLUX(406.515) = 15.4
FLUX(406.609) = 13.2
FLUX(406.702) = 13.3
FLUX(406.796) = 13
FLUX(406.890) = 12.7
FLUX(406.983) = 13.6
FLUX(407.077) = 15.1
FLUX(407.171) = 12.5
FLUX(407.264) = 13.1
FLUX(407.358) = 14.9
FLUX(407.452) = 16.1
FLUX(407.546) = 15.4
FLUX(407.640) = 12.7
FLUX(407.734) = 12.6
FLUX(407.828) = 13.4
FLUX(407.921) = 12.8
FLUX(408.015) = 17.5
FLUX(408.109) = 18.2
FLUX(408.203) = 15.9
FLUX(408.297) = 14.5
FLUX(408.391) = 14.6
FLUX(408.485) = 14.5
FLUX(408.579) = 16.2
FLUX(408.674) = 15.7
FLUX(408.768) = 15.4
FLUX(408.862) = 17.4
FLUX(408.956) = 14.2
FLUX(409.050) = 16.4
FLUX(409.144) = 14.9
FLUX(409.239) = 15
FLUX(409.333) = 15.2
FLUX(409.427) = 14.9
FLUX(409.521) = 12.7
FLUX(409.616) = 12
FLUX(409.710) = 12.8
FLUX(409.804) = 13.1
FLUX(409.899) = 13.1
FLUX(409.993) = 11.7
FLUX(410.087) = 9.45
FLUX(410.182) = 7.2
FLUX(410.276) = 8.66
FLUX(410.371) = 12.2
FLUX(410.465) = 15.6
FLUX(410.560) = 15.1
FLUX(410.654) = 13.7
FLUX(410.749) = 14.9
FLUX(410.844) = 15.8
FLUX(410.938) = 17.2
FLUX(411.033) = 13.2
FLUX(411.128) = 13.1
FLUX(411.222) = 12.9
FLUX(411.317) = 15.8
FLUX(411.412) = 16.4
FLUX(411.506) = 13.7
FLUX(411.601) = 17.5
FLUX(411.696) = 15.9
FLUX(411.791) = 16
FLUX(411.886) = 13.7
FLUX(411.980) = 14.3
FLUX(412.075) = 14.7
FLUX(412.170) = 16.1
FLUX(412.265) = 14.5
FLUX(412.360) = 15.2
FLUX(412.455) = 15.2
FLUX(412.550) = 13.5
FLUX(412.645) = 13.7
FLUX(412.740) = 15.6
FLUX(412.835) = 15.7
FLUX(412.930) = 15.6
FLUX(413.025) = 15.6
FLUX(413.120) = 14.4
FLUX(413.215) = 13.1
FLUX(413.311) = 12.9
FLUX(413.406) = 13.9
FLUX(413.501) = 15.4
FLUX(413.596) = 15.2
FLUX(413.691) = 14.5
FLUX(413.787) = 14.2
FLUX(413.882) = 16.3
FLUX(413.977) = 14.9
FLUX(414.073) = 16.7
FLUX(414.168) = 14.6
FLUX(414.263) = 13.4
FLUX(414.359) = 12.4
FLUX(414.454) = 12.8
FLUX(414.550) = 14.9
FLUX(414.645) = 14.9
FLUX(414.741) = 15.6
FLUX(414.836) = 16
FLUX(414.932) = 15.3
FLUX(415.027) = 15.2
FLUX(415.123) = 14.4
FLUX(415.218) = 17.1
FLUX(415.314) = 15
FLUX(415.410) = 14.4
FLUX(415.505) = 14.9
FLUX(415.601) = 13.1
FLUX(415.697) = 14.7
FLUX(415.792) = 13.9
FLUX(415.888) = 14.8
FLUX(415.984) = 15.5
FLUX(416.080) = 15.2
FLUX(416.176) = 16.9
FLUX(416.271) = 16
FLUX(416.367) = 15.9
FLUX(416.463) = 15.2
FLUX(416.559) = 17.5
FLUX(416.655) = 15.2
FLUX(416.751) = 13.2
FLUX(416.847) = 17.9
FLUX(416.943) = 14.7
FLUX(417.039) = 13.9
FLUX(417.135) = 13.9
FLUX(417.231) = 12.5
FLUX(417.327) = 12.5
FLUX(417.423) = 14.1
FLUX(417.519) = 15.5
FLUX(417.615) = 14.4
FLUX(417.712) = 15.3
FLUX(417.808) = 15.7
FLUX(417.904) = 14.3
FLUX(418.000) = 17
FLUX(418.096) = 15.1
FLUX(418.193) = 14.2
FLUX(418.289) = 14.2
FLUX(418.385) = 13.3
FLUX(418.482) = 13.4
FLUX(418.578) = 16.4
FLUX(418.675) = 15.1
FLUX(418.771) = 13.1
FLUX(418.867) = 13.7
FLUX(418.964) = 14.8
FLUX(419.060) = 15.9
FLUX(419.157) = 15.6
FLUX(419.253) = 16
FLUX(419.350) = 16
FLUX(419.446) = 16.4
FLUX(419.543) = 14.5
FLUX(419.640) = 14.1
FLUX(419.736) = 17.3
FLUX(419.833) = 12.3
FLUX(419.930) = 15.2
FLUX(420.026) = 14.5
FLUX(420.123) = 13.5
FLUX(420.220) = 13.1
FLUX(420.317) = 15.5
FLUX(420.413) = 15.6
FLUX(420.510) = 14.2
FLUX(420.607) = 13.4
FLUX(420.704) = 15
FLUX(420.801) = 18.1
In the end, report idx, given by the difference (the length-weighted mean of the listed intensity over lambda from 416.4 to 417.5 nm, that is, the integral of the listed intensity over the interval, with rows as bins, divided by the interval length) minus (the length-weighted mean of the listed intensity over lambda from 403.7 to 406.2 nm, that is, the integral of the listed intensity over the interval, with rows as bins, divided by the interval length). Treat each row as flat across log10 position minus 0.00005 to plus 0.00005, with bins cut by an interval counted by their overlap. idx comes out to -0.2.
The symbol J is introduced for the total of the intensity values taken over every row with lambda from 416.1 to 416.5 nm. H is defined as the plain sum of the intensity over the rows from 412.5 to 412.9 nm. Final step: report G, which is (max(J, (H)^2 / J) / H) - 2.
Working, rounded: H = 58.5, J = 64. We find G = -0.91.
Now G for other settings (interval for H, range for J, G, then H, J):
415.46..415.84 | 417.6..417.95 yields -0.95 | 56.6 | 60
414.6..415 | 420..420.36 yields -0.91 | 61.8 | 57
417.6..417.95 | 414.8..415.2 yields -0.98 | 59.7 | 61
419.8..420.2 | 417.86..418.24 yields -0.91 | 55.5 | 61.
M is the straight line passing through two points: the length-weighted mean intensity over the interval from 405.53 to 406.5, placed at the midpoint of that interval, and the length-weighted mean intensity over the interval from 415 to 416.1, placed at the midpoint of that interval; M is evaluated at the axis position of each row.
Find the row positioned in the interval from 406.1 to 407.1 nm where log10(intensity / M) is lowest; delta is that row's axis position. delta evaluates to 406.234 nm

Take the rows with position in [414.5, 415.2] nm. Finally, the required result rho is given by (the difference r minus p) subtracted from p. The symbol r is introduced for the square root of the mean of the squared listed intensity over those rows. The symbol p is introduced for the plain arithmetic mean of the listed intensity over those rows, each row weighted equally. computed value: 15.2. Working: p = 15.2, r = 15.2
